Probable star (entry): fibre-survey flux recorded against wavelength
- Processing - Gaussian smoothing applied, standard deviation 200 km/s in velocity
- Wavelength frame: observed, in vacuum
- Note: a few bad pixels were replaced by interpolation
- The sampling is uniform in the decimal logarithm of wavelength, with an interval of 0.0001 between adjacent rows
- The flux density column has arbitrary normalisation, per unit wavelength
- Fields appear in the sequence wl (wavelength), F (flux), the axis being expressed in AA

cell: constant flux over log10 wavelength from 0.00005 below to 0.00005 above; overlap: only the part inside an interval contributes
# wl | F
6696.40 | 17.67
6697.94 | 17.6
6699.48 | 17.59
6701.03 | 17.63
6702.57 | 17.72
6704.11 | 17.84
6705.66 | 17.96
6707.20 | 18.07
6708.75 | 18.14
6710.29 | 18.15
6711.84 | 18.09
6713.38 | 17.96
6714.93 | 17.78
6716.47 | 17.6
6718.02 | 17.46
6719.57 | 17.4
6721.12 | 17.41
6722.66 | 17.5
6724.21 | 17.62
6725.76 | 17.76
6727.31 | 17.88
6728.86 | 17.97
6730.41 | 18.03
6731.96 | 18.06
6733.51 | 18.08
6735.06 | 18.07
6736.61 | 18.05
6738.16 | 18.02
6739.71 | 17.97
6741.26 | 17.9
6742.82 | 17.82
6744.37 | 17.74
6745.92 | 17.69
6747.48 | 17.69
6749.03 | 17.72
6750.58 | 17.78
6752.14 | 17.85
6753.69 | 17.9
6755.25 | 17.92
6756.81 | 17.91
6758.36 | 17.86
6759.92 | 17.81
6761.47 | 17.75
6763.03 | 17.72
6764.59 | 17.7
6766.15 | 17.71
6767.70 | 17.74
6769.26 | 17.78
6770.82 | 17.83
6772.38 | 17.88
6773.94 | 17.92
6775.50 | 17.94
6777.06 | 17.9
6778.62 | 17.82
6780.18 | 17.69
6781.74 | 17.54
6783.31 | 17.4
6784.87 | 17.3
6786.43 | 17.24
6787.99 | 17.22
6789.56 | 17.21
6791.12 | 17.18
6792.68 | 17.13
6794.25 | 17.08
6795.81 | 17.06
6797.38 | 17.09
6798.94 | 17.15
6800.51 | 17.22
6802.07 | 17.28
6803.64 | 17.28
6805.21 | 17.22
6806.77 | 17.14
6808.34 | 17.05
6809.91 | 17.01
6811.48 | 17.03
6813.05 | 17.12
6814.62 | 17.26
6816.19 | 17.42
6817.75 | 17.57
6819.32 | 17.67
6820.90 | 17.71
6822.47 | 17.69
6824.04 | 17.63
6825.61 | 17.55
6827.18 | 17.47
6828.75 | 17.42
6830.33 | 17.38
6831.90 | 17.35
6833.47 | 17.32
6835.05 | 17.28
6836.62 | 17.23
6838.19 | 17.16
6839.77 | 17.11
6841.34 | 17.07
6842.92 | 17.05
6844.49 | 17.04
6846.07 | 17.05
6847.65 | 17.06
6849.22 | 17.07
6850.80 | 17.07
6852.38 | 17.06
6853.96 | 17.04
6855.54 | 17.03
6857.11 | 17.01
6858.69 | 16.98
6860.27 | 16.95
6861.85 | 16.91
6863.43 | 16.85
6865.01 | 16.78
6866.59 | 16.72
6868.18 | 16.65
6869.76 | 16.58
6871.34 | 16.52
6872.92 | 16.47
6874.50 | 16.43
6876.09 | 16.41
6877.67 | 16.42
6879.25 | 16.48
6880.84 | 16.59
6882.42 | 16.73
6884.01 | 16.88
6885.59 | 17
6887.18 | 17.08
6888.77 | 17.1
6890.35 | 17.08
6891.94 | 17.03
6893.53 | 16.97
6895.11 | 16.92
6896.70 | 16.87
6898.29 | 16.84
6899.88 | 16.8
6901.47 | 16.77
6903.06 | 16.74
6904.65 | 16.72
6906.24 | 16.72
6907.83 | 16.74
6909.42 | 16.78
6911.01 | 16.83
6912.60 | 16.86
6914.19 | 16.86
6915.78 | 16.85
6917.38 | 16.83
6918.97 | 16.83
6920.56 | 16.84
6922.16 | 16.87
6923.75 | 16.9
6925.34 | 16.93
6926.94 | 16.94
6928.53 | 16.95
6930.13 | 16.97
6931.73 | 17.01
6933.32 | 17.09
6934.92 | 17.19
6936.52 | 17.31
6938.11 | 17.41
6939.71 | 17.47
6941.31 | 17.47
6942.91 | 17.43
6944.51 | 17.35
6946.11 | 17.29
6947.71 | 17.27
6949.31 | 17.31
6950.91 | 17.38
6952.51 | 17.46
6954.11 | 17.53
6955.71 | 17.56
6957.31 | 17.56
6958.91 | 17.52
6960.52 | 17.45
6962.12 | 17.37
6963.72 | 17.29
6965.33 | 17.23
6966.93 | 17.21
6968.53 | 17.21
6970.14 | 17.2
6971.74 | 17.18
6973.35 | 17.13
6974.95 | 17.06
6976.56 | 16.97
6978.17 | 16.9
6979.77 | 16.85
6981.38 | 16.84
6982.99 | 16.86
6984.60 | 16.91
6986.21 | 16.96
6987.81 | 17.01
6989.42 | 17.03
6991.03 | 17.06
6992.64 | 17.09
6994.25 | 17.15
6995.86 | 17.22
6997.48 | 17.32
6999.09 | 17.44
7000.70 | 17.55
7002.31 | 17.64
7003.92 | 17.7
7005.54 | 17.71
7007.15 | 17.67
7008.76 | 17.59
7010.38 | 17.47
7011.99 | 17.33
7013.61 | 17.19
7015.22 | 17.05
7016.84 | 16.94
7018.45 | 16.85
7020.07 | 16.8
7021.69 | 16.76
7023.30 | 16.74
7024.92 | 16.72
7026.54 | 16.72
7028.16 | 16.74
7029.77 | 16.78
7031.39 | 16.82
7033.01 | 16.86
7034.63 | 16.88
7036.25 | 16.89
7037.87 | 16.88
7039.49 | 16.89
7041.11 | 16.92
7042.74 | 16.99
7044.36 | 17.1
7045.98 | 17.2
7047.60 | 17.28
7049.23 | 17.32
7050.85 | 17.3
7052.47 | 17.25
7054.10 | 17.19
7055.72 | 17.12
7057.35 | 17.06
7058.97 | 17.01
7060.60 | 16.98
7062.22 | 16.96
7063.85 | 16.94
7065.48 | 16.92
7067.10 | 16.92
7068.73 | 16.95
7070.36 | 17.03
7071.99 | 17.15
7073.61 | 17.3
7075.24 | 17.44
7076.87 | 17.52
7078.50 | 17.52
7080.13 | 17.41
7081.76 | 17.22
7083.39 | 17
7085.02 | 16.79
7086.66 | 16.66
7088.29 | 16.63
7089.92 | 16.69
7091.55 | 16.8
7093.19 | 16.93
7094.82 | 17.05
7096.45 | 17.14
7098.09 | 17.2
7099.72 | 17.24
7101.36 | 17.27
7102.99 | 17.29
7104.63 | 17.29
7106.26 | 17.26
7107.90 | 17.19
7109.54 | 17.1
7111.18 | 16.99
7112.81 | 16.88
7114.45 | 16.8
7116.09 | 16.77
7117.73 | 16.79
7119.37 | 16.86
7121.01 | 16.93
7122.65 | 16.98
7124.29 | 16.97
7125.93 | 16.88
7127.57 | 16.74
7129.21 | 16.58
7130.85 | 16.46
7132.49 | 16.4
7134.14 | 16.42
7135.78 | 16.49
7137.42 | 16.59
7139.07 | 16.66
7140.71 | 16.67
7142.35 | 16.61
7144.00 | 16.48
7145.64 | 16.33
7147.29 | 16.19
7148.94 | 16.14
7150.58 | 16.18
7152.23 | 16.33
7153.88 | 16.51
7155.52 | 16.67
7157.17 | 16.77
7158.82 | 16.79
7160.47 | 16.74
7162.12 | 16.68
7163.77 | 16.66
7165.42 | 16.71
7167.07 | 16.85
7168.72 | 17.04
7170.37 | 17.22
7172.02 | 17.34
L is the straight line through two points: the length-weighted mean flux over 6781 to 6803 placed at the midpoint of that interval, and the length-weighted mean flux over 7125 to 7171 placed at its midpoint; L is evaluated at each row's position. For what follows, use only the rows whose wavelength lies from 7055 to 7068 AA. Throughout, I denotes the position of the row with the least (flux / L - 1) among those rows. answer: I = 7065.48 AA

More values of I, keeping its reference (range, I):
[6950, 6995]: 6981.38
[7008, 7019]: 7018.45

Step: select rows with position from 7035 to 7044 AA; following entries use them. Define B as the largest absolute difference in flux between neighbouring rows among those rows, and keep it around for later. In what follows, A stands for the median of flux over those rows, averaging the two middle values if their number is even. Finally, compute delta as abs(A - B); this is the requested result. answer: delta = 16.8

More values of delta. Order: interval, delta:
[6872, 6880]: 16.4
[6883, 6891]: 17.0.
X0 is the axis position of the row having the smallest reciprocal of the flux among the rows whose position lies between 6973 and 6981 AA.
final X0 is 6973.35 AA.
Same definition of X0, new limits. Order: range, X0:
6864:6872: 6865.01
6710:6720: 6710.29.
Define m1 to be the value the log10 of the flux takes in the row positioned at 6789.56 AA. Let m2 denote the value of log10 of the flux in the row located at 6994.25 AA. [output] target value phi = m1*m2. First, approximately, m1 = 1.24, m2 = 1.23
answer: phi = 1.53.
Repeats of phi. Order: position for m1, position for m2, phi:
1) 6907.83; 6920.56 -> 1.50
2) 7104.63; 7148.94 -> 1.50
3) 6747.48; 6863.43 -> 1.53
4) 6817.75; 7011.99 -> 1.54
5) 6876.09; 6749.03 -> 1.52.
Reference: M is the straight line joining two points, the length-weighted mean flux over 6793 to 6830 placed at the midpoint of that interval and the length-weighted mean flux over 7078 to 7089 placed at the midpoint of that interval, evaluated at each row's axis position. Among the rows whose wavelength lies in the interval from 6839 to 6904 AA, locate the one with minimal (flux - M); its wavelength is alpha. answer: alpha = 6876.09 AA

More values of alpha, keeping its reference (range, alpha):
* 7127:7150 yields 7148.94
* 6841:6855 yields 6844.49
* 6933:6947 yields 6933.32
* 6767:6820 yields 6809.91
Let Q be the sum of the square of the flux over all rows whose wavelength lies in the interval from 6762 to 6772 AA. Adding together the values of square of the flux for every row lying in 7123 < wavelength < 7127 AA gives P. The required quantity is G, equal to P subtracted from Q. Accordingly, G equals 1317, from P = 573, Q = 1890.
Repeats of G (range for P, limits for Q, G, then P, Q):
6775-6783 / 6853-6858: -711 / 1580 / 870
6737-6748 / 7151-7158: -1128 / 2226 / 1098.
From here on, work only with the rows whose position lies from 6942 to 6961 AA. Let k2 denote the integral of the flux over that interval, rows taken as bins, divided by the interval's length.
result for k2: 17.4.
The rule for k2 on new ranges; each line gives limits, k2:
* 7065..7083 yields 17.2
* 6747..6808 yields 17.5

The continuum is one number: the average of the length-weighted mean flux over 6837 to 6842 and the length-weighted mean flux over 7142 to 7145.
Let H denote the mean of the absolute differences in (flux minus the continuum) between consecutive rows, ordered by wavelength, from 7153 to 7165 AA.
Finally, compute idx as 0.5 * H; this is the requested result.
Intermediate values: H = 0.068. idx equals 0.034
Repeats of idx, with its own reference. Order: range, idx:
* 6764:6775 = 0.018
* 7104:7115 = 0.041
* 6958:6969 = 0.026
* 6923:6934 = 0.016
